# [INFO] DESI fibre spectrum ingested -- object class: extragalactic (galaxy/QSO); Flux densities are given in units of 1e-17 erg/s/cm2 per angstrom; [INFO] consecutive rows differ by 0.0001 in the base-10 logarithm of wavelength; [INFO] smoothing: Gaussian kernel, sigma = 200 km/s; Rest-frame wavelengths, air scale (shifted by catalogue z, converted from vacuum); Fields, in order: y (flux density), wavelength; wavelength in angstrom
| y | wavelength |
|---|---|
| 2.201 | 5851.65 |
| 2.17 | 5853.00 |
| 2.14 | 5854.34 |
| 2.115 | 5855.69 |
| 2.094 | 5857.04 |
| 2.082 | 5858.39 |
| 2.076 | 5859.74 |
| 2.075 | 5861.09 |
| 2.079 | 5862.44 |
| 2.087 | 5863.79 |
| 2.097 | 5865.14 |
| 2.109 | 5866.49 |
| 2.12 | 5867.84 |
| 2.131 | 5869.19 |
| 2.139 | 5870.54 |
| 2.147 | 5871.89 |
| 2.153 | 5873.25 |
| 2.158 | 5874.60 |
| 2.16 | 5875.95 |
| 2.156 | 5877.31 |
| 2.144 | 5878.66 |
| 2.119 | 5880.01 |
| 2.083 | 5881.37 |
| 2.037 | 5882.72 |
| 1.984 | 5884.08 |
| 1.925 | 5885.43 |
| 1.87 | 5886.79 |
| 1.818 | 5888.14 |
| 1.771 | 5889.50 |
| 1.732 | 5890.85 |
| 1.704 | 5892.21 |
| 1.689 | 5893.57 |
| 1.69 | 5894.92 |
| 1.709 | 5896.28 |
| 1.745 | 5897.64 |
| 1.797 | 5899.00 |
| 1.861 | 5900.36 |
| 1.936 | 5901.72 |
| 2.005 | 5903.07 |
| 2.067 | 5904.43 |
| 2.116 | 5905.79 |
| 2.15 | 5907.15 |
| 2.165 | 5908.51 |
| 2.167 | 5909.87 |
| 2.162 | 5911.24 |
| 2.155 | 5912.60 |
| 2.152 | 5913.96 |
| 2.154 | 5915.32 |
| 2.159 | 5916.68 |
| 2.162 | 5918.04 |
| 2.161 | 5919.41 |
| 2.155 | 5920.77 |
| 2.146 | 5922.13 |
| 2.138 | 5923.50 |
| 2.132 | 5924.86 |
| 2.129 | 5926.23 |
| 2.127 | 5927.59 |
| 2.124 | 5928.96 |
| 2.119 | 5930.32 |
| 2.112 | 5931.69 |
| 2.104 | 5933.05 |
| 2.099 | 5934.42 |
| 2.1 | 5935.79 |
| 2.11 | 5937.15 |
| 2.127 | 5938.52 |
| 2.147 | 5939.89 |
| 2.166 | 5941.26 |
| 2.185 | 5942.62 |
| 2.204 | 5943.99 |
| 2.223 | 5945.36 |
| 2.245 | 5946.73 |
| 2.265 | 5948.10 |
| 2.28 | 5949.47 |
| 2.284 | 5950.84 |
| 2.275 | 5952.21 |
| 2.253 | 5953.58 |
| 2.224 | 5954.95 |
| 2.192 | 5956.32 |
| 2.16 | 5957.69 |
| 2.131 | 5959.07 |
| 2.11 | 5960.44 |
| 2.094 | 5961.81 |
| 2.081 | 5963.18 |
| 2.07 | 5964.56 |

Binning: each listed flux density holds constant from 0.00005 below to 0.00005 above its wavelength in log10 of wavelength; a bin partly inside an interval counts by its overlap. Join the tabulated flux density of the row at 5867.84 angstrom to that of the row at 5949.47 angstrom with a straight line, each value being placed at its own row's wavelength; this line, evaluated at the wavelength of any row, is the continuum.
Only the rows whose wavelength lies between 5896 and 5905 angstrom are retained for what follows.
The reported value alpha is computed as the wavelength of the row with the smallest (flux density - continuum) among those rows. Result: 5896.28 angstrom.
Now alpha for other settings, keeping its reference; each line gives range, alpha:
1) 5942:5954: 5942.62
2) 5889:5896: 5894.92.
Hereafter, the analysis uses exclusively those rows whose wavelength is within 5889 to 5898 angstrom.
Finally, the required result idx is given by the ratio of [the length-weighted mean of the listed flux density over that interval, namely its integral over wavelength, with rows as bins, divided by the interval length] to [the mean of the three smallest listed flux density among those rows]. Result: 1.01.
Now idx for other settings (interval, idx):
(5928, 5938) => 1.00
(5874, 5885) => 1.03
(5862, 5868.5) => 1.01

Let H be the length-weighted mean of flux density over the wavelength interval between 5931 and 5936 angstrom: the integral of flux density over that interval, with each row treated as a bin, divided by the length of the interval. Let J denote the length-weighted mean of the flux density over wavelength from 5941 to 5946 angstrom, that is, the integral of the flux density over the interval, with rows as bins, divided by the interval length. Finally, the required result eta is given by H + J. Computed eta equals 4.30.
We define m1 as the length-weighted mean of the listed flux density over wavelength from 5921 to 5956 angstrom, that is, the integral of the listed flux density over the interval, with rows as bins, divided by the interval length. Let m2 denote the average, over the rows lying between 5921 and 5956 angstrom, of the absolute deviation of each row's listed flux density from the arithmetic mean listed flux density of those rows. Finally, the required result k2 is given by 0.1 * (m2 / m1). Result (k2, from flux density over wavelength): 0.0026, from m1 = 2.17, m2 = 0.057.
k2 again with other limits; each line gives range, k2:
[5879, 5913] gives 0.0081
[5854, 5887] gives 0.0023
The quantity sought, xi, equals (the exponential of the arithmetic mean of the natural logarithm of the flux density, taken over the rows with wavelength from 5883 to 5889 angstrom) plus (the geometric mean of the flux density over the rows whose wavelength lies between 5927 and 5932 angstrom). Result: 4.02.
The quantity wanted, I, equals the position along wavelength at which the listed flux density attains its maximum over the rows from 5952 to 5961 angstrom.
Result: 5952.21 angstrom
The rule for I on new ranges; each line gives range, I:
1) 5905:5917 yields 5909.87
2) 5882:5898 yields 5882.72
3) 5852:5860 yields 5853.00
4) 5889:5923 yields 5909.87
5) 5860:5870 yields 5869.19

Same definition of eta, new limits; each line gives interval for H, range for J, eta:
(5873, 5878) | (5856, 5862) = 4.24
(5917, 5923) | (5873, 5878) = 4.31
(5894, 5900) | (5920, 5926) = 3.88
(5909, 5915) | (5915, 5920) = 4.32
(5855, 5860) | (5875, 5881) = 4.23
